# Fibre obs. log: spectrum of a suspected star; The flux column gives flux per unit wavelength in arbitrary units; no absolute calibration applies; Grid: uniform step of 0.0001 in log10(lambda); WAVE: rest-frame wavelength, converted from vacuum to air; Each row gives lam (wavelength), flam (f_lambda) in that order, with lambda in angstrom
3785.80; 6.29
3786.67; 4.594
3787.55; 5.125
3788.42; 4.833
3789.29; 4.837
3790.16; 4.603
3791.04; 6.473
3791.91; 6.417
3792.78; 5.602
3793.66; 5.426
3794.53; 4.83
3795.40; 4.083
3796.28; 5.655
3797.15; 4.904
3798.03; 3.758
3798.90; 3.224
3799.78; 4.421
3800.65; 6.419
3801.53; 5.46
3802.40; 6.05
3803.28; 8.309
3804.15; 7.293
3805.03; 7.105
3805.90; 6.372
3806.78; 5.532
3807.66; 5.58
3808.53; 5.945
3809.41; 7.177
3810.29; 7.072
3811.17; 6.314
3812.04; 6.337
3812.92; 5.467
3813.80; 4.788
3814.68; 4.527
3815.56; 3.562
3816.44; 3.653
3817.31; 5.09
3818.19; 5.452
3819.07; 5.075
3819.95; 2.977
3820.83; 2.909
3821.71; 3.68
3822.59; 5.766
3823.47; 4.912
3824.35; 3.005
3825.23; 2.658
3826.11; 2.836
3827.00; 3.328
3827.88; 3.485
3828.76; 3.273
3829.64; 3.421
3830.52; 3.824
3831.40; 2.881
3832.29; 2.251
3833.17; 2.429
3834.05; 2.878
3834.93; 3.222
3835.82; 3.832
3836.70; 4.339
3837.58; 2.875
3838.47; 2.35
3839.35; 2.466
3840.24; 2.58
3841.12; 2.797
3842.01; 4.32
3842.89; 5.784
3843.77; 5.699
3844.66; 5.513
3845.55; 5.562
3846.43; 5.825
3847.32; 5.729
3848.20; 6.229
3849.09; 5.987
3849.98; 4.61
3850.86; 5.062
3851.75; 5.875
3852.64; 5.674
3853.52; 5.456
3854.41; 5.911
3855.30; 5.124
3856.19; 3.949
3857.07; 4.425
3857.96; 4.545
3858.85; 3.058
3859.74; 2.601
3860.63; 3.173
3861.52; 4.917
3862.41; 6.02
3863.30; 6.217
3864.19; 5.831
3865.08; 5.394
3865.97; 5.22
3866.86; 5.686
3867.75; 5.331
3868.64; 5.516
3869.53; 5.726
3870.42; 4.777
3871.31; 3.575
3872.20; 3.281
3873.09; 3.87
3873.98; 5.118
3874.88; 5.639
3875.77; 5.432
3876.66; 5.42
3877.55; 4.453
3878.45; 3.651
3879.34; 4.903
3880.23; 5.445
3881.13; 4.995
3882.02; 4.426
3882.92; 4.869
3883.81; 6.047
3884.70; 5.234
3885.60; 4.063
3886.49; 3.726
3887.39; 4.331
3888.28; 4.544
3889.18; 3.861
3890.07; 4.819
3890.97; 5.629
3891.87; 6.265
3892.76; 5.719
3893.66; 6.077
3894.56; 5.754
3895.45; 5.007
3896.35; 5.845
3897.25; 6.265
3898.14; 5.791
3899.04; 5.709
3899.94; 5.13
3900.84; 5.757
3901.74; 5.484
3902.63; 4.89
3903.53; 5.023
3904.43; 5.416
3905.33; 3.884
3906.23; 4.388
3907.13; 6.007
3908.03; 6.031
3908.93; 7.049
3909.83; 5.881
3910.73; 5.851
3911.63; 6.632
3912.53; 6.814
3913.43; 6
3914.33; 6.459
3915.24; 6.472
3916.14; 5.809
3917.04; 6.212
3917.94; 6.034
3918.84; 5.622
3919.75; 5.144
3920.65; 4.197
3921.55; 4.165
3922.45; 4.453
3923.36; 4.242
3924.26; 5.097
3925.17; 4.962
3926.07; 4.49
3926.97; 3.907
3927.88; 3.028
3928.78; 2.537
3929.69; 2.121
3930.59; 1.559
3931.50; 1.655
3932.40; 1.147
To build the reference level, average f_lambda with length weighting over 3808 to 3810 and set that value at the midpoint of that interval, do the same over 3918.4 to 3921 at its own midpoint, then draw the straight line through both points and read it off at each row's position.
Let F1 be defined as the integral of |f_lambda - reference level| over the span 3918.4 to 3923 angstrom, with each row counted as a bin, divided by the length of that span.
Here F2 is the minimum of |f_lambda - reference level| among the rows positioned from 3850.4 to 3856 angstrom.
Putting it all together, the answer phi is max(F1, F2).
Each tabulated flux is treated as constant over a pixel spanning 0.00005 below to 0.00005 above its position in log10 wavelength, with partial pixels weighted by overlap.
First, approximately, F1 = 0.6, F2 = 0.0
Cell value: 0.6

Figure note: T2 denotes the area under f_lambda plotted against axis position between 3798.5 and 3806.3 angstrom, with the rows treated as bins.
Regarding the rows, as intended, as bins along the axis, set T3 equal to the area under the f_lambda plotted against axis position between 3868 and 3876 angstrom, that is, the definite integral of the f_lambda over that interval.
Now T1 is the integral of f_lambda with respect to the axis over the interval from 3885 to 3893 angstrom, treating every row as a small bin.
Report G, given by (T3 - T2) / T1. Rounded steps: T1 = 38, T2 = 47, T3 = 38.1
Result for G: -0.25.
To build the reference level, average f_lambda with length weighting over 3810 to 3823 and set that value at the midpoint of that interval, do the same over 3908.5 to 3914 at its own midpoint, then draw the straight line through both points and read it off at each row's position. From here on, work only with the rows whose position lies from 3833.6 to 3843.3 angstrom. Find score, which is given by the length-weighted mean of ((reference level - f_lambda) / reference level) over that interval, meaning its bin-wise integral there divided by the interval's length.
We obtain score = 0.3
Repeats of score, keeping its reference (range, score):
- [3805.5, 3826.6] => 0.0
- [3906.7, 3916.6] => 0.0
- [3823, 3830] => 0.3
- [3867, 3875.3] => 0.2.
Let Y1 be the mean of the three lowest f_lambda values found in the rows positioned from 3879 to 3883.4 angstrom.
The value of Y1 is 4.7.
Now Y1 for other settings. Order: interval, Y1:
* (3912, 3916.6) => 6.1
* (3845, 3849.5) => 5.7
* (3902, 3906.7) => 4.4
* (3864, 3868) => 5.3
